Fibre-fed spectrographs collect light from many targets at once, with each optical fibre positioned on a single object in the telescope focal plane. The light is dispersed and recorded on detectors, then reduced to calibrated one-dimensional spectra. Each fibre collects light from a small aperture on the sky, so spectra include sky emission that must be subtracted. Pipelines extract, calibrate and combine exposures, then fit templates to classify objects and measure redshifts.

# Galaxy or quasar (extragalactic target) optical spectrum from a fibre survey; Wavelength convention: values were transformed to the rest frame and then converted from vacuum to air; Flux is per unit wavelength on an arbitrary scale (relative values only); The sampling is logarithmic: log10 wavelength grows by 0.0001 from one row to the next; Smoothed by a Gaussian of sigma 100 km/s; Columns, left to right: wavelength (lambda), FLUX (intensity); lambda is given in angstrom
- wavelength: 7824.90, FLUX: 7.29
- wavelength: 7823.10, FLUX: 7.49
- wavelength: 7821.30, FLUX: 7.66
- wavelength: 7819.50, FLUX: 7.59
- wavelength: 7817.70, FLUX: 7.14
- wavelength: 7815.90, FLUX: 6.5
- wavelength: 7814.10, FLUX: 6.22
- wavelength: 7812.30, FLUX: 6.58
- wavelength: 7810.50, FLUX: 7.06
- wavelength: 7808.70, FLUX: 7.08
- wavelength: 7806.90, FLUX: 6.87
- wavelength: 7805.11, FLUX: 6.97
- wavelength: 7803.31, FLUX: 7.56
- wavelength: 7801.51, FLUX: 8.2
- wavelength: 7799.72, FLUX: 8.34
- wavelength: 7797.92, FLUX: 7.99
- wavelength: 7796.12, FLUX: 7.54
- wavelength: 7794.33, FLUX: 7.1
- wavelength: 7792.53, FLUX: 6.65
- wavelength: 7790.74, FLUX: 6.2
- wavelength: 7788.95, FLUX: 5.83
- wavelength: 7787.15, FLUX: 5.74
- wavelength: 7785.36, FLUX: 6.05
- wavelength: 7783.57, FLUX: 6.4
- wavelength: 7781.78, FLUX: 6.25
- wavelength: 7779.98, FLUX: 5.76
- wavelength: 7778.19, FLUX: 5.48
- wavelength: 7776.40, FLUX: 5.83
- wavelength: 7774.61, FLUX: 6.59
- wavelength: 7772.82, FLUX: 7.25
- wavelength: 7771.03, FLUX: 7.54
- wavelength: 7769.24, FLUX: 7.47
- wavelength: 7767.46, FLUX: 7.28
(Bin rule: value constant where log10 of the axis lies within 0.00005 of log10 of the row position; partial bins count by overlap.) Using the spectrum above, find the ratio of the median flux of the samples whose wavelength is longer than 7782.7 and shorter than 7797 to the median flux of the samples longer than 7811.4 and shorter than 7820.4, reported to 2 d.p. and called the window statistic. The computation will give 0.96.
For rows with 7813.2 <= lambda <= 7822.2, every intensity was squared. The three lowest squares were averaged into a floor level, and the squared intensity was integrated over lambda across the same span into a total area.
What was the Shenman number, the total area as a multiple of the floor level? 10.2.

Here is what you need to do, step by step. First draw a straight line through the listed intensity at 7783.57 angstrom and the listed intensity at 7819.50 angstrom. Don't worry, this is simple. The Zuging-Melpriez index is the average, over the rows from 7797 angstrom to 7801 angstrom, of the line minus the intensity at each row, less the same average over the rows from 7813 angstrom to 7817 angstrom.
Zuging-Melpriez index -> -2.3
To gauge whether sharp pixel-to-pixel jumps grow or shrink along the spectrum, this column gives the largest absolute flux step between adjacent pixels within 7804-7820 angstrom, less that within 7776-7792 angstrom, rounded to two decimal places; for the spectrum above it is 0.15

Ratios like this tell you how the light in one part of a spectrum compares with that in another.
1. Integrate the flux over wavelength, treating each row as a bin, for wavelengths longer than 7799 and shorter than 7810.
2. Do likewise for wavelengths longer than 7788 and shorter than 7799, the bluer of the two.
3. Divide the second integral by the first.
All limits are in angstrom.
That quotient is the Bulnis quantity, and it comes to 0.92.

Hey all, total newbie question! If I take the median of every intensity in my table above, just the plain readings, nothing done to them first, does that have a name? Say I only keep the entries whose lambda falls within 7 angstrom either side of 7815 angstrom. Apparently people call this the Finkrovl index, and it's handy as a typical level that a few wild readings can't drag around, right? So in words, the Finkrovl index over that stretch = 7.1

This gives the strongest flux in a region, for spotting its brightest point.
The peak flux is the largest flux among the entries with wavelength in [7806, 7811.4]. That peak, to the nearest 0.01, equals 7.08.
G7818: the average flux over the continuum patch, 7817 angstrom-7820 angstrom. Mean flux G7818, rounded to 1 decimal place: 7.4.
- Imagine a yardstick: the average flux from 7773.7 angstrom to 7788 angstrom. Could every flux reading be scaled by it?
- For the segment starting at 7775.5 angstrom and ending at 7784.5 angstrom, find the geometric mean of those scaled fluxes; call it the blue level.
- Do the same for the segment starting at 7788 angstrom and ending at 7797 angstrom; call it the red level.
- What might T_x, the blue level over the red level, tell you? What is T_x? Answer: 0.89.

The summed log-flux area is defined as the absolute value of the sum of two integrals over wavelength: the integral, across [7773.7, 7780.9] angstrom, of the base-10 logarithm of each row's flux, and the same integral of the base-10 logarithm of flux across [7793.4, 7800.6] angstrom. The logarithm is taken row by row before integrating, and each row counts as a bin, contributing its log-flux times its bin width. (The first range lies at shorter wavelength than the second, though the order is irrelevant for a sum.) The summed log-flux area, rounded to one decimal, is 11.9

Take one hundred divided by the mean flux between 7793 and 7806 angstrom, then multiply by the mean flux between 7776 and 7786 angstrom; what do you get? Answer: 78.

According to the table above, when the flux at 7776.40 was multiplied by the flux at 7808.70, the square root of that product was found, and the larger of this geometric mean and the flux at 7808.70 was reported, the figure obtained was 7.1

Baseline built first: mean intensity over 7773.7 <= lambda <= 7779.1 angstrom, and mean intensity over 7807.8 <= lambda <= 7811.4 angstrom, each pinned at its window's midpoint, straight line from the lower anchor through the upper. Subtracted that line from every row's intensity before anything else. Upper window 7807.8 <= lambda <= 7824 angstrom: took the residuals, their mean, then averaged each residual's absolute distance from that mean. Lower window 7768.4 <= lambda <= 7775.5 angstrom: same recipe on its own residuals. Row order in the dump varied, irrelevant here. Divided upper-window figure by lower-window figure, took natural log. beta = 0.0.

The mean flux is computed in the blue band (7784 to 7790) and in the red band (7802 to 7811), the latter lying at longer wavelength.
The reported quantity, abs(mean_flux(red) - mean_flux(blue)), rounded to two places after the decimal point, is 1.23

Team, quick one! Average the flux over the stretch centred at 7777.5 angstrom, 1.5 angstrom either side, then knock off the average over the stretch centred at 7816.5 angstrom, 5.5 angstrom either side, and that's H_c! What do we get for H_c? -1.3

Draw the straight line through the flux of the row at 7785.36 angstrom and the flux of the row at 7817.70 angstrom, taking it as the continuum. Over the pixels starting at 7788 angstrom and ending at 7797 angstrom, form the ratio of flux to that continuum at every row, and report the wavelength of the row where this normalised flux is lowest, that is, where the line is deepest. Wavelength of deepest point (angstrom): 7788.95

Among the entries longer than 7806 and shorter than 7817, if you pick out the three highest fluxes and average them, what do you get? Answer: 7.0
